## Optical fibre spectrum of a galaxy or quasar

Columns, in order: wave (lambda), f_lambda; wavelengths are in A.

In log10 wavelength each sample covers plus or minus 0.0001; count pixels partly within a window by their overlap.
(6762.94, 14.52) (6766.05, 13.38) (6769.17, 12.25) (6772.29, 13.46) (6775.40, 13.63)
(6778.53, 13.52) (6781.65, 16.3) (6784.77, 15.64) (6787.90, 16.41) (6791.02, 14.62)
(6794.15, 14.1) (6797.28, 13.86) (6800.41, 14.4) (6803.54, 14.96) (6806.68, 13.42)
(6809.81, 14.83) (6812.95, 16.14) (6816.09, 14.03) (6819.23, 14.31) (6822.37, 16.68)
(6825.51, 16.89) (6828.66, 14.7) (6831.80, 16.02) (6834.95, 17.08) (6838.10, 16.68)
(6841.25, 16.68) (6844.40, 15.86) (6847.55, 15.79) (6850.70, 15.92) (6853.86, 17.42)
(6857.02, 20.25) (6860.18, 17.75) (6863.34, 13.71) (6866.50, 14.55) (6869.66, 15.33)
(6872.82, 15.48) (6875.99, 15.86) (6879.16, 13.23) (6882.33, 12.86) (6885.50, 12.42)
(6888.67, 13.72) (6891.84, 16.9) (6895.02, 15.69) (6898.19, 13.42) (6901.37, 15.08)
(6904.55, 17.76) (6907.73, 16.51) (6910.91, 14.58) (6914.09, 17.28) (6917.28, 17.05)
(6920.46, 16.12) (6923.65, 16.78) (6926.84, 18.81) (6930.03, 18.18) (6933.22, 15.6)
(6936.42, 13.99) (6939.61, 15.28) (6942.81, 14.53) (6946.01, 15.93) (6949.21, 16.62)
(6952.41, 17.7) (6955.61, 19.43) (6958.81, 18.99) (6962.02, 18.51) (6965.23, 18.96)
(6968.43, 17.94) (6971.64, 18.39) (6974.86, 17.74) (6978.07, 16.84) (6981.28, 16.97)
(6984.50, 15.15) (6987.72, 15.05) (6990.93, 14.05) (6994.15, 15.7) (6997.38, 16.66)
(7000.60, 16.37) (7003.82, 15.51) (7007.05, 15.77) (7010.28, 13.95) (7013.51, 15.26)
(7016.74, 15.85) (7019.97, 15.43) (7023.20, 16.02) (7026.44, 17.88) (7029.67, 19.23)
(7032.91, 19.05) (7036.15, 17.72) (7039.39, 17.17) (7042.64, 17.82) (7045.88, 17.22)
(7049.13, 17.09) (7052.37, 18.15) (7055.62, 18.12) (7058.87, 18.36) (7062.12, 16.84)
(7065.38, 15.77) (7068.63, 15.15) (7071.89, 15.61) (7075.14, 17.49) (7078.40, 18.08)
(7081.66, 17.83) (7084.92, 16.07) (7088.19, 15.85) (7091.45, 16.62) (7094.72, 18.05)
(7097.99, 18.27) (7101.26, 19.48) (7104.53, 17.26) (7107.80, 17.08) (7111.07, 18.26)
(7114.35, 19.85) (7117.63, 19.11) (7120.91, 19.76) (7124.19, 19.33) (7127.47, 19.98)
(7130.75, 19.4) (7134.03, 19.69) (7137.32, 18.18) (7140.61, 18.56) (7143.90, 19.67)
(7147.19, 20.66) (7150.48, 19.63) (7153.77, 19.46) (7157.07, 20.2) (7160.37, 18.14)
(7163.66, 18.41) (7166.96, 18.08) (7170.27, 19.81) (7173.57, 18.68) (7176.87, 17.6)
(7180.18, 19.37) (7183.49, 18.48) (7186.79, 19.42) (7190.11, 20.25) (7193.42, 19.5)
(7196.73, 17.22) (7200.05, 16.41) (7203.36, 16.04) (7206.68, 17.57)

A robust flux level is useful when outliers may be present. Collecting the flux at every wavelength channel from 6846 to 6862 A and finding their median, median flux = 17.4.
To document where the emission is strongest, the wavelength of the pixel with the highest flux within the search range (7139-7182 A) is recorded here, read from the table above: 7147.19 A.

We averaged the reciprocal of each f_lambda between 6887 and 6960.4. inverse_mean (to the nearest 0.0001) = 0.0618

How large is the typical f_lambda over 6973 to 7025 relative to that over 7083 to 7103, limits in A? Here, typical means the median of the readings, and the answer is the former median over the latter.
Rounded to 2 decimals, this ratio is 0.91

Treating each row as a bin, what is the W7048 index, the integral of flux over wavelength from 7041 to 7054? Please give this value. 228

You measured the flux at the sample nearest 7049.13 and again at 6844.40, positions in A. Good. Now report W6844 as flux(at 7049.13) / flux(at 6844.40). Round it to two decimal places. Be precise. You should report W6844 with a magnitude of 1.08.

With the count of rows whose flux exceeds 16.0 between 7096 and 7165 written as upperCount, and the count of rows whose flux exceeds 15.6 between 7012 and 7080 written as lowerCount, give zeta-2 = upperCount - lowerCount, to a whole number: 3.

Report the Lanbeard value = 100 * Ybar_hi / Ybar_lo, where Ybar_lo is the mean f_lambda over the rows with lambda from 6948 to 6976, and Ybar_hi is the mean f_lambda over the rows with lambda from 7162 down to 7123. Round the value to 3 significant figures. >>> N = 106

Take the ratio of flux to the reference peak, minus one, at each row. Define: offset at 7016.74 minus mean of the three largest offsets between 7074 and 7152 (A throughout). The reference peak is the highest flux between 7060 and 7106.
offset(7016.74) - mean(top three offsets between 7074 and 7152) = -0.22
